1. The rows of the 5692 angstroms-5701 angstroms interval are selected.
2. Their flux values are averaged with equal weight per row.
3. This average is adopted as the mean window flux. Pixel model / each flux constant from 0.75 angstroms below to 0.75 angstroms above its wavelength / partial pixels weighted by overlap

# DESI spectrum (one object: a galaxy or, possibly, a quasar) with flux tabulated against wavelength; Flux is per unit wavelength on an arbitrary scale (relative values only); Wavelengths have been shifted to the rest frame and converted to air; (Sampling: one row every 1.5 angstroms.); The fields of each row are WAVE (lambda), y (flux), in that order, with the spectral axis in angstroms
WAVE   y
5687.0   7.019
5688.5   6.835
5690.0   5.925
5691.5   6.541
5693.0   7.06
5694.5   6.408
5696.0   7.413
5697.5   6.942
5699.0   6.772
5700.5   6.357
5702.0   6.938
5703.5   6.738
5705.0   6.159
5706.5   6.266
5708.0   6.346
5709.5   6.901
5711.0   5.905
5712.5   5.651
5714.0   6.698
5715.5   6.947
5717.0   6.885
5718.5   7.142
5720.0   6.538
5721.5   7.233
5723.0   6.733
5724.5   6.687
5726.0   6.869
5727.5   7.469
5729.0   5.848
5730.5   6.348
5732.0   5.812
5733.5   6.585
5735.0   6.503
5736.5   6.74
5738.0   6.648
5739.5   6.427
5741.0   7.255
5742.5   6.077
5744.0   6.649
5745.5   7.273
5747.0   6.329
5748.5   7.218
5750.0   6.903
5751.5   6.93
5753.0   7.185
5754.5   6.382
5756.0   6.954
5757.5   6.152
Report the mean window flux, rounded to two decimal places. 6.83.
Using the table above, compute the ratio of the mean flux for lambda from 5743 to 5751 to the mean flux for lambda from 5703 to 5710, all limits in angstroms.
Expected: 1.06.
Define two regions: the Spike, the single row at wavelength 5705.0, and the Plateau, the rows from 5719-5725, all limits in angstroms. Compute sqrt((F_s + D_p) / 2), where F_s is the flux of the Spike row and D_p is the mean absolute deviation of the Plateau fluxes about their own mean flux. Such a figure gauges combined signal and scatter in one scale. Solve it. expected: 1.79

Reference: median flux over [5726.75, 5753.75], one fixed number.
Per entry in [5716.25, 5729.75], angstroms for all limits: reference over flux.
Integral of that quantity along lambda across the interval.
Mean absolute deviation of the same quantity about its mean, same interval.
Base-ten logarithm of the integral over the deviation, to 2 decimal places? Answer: 2.43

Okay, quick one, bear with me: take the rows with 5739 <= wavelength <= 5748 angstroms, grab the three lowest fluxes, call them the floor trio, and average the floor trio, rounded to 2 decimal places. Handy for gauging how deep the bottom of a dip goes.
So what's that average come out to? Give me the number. 6.28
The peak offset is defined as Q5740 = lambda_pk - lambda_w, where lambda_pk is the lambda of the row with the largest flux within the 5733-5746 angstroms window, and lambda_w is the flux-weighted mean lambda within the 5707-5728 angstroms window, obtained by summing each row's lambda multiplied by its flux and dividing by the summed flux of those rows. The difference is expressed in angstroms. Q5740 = 27.5 angstroms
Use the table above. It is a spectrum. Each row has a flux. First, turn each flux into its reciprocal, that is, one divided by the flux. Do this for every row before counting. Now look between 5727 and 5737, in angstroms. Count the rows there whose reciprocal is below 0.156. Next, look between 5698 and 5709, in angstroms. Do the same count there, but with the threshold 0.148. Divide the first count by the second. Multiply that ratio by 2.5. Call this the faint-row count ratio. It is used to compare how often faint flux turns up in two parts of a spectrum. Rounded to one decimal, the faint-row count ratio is 5.0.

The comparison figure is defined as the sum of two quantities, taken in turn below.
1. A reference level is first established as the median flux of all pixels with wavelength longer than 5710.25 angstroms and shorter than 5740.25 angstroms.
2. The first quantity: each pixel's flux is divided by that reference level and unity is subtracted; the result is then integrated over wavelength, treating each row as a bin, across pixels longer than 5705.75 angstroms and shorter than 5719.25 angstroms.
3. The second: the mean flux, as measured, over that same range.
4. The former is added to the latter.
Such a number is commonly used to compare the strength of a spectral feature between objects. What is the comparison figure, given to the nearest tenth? 6.2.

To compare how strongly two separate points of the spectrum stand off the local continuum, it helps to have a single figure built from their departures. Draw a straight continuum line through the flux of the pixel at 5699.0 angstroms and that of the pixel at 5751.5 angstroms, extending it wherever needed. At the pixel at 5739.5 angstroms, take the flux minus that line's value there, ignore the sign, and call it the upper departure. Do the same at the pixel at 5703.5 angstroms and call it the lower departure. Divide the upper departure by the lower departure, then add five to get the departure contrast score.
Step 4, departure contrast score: 14.8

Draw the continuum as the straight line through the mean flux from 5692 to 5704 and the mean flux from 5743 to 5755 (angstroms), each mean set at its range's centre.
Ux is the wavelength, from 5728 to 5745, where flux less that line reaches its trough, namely 5732.0 angstroms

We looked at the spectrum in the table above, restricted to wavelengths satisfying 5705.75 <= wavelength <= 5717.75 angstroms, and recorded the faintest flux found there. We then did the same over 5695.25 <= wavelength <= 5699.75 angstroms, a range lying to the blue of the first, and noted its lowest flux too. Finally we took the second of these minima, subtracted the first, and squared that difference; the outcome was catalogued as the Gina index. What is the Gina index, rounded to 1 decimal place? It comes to 1.3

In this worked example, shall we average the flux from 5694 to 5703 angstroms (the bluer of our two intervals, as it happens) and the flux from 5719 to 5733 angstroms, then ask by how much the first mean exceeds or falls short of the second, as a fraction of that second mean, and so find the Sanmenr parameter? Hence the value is 0.029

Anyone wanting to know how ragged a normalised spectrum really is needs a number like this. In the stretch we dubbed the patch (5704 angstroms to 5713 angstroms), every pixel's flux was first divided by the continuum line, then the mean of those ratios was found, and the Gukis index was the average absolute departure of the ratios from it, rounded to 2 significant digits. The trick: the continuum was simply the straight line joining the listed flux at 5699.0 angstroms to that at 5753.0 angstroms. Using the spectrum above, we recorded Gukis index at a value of 0.044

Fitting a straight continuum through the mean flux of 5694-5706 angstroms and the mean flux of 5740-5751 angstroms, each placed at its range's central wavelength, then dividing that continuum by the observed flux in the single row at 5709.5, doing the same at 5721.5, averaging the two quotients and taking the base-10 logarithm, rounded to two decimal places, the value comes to -0.02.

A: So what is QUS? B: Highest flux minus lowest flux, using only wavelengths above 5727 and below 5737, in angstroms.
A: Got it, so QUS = 1.7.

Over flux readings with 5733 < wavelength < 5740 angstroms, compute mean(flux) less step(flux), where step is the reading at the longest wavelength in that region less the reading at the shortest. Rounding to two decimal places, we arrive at 6.74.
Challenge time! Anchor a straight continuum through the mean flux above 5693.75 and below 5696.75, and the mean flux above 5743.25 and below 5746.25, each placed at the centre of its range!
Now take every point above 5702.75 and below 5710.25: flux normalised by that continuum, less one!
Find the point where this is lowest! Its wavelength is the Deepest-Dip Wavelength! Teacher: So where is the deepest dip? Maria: 5705.0 angstroms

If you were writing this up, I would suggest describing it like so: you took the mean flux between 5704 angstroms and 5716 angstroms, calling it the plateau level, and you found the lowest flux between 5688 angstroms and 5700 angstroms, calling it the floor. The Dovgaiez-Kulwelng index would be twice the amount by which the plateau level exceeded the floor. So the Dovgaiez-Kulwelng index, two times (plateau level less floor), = 0.9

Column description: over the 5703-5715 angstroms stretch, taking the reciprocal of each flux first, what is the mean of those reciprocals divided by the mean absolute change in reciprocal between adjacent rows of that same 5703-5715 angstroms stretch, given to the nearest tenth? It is 12.2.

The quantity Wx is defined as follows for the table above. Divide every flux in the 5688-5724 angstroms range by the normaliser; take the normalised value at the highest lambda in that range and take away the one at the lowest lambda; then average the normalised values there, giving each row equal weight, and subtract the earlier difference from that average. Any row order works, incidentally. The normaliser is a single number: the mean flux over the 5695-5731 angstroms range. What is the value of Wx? 1.01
